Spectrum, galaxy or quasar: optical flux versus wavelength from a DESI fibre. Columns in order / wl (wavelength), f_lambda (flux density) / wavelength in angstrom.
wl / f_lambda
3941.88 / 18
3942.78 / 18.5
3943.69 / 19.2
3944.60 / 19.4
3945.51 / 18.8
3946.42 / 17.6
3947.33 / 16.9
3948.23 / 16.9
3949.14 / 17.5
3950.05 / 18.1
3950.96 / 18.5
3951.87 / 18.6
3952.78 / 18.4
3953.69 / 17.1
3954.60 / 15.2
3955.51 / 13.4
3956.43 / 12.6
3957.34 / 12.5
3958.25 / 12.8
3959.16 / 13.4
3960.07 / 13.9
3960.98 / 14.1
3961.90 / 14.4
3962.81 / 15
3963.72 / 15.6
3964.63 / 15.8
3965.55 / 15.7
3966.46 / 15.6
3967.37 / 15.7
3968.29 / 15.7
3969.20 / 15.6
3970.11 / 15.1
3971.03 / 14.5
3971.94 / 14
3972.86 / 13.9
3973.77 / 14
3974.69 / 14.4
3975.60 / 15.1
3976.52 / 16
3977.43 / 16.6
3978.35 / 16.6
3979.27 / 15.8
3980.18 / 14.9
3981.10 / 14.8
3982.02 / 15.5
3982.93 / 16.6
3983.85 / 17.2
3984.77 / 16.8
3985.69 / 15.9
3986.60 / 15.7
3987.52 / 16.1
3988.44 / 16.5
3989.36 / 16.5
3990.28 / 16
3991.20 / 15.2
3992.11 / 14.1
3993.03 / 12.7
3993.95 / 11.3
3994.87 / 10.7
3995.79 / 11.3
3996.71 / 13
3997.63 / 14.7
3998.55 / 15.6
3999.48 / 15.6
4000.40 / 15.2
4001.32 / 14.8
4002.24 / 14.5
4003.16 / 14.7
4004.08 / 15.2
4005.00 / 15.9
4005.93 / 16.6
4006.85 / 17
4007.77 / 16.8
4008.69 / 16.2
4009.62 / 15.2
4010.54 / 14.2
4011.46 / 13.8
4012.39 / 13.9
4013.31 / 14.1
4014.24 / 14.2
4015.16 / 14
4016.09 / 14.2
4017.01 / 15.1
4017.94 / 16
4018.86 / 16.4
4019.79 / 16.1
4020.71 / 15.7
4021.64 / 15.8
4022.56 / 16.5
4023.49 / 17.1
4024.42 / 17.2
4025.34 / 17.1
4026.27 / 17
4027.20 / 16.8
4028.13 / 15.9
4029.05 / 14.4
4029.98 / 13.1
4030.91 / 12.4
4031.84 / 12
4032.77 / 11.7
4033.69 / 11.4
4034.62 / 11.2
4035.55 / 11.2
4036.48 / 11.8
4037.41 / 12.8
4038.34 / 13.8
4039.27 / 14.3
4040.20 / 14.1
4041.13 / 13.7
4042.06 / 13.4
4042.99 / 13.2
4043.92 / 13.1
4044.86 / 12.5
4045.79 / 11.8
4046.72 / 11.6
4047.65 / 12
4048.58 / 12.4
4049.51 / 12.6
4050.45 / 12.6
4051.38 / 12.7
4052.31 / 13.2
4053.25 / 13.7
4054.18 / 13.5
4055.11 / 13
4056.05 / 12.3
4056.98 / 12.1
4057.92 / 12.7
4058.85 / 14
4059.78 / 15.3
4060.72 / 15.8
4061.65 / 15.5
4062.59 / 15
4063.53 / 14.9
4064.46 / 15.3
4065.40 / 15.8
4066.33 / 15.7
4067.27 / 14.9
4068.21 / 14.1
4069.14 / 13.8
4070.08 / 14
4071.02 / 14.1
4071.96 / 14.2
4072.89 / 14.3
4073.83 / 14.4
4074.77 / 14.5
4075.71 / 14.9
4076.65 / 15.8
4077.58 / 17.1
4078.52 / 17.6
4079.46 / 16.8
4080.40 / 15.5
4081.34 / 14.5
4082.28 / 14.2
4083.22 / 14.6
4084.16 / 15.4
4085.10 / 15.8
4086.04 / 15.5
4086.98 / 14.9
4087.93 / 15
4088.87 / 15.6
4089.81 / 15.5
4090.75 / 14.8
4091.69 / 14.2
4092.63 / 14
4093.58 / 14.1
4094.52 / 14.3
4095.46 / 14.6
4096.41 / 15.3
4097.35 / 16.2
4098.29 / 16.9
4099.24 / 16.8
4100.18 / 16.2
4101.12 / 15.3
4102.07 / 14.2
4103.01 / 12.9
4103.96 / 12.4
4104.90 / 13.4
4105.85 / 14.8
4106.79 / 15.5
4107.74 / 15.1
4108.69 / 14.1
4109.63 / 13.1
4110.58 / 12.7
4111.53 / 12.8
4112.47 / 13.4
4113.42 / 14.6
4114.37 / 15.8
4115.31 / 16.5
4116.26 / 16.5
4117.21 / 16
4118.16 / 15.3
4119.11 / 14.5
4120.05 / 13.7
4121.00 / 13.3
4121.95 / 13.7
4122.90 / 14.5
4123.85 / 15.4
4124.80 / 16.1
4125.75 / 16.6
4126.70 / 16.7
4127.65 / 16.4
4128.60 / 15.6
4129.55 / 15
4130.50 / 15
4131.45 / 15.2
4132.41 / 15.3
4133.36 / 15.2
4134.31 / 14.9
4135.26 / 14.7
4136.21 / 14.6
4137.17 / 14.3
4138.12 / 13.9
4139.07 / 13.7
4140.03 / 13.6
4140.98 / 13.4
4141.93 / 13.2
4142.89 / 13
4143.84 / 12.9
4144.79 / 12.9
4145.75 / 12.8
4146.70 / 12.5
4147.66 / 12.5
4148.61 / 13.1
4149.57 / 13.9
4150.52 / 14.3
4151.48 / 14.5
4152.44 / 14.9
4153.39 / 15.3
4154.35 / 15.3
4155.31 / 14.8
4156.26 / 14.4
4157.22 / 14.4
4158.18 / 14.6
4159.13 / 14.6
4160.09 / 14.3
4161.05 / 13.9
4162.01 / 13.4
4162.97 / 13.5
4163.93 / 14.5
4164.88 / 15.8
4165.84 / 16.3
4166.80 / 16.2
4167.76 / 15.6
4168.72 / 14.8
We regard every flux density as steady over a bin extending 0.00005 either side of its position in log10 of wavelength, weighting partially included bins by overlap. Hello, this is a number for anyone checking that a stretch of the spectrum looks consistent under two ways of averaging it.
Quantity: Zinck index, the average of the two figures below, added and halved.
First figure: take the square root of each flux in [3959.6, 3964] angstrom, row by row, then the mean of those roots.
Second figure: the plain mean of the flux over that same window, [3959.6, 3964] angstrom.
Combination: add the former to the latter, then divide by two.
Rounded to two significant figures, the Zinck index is 9.2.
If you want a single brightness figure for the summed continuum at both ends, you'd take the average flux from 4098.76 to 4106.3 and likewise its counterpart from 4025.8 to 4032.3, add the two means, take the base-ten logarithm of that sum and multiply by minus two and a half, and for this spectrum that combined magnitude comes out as -3.66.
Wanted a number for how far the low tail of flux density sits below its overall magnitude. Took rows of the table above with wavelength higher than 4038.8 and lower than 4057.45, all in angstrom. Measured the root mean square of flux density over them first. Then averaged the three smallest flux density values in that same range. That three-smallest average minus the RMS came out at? -1.1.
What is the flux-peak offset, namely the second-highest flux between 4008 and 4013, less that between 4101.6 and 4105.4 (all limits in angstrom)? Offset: 1.8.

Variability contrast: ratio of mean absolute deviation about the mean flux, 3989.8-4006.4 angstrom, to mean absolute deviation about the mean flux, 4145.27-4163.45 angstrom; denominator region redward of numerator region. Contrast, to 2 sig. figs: 1.9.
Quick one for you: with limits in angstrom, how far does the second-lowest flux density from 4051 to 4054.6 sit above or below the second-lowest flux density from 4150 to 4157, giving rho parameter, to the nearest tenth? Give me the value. -1.2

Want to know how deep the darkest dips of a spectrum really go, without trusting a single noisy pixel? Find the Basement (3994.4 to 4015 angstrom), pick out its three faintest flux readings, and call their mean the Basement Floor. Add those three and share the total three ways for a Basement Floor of 11.7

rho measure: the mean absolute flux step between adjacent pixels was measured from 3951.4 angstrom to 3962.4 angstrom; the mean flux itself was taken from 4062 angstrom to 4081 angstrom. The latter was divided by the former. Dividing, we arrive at 21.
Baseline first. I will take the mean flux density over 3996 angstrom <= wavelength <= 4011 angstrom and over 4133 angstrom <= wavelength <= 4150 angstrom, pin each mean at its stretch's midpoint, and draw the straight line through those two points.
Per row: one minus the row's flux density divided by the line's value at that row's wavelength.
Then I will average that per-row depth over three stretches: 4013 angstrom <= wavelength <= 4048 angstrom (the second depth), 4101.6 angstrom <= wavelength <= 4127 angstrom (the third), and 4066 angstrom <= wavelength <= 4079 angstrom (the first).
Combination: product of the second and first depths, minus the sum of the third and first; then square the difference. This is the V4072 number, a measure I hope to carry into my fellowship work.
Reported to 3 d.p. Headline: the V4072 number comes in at 0.006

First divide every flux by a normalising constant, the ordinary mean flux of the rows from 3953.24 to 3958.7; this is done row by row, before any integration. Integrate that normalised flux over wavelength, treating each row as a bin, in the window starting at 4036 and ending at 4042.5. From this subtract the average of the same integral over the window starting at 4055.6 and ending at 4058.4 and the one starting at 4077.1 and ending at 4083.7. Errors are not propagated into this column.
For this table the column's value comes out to 1.3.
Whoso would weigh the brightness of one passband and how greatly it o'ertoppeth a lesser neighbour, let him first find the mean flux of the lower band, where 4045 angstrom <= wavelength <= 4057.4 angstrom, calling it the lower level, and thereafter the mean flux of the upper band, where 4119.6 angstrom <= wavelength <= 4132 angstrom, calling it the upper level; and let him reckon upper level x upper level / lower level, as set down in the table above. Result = 18.3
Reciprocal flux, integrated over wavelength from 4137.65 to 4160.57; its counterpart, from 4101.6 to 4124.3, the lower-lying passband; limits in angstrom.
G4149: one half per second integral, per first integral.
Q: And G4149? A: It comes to 0.189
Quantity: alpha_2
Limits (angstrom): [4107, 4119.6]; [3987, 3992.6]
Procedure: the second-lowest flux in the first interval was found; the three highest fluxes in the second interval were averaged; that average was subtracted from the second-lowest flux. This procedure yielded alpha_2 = -3.6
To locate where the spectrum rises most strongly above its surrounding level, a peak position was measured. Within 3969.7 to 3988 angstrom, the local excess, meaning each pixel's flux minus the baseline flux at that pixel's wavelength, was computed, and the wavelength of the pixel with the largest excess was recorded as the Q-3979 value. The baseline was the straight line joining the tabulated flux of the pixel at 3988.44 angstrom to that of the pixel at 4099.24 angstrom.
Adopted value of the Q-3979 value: 3983.85 angstrom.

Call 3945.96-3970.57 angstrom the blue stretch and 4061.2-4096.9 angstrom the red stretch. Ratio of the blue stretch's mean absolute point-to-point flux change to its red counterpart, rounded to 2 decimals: 1.08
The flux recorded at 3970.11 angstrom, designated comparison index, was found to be 15.1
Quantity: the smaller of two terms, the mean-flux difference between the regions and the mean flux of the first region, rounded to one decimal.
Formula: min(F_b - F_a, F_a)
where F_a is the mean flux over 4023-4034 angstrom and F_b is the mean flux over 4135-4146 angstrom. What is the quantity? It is -1.1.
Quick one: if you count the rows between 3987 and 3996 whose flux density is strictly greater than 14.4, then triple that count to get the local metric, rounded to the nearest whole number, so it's 15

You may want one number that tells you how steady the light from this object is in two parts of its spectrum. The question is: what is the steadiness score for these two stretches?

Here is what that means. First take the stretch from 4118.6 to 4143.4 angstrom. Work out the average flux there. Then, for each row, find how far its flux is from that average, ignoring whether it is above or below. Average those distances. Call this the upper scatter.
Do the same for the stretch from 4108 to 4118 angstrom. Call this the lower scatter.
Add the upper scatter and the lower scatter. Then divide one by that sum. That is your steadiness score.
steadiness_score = 0.454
